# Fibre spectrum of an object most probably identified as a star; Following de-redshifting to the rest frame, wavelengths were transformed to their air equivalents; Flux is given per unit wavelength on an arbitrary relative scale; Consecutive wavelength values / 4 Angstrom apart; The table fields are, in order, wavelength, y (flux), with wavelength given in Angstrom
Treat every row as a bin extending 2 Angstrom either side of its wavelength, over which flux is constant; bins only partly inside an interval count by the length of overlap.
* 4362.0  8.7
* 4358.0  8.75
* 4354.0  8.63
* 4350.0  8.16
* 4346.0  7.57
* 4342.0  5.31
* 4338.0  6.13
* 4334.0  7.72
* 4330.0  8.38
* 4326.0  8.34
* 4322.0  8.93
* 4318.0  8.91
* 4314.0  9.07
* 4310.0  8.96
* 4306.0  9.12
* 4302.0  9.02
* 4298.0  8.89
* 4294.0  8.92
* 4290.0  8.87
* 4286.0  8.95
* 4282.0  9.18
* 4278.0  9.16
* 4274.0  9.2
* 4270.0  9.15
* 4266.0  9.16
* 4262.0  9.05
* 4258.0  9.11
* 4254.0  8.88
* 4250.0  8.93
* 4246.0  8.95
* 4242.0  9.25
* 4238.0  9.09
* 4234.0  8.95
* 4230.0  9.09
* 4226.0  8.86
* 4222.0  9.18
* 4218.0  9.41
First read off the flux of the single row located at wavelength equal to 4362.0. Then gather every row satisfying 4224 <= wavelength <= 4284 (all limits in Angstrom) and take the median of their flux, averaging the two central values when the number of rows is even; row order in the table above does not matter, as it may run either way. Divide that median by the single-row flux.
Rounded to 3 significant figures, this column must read 1.04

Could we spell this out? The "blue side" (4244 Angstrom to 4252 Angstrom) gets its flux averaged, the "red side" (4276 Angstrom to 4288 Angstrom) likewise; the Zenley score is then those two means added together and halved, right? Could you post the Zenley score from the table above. 9.02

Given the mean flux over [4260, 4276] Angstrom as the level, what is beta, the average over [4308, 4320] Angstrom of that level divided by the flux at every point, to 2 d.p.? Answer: 1.02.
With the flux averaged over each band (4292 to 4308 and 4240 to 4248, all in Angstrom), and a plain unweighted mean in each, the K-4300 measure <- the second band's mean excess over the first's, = 0.11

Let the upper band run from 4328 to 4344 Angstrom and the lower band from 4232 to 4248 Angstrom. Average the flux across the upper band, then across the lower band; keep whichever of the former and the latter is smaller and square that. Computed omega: 47.4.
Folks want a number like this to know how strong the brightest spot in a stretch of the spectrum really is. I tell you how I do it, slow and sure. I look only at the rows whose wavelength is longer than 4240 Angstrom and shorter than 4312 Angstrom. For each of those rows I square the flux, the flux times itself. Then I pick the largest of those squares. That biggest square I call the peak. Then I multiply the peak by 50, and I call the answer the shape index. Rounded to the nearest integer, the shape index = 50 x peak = 4278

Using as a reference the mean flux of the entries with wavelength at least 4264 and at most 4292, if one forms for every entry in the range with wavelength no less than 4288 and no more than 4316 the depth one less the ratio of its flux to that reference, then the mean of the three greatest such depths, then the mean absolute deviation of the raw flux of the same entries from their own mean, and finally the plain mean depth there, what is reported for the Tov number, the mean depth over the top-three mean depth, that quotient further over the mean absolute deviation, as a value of 7.4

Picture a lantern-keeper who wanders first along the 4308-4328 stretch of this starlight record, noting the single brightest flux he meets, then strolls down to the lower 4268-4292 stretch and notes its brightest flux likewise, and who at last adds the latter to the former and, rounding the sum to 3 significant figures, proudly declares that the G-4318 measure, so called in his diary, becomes 18.3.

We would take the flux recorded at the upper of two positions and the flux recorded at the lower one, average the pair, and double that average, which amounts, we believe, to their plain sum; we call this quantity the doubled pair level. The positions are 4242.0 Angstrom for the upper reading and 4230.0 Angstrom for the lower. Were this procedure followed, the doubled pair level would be 18.3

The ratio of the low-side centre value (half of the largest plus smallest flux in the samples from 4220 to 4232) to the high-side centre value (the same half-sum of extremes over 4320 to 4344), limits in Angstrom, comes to 1.27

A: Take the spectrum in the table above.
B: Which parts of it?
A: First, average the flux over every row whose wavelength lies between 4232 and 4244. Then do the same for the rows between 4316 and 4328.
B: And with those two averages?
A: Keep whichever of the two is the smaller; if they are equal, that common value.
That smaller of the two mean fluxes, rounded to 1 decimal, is 8.7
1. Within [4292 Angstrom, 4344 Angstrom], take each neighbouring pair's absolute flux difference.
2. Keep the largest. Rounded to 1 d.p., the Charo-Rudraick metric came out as 1.6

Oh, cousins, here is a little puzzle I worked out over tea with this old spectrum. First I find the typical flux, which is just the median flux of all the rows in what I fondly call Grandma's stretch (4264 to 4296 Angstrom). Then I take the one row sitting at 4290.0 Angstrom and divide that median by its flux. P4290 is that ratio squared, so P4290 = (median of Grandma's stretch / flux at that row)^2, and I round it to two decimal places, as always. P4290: 1.07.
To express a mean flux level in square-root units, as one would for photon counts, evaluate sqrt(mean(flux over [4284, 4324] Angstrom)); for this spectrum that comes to 2.994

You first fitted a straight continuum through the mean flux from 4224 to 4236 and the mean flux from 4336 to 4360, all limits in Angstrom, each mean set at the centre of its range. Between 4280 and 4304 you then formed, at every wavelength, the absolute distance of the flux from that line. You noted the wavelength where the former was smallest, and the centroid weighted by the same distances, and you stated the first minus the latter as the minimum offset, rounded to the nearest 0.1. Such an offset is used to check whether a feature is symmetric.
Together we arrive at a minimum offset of -2.4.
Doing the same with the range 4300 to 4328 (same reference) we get 12.6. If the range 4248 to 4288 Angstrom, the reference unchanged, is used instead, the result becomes -21.8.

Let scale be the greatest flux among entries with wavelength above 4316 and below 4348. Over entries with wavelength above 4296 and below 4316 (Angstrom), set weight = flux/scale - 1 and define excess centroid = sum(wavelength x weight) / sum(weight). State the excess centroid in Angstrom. 4308.9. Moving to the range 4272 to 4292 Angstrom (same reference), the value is 4277.1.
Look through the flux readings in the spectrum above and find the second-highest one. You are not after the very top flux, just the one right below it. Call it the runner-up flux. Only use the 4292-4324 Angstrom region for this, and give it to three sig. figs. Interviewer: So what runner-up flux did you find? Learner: 9.07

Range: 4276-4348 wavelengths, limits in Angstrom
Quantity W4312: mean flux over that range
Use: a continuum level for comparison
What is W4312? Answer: 8.41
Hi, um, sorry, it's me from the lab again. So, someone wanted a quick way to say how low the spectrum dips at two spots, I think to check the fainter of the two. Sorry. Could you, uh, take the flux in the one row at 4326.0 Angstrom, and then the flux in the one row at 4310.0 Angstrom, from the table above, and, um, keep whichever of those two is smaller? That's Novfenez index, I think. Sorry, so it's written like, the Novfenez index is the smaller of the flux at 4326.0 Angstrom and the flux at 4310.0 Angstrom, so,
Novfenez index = 8.34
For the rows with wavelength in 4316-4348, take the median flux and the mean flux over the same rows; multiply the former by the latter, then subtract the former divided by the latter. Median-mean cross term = 60.5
